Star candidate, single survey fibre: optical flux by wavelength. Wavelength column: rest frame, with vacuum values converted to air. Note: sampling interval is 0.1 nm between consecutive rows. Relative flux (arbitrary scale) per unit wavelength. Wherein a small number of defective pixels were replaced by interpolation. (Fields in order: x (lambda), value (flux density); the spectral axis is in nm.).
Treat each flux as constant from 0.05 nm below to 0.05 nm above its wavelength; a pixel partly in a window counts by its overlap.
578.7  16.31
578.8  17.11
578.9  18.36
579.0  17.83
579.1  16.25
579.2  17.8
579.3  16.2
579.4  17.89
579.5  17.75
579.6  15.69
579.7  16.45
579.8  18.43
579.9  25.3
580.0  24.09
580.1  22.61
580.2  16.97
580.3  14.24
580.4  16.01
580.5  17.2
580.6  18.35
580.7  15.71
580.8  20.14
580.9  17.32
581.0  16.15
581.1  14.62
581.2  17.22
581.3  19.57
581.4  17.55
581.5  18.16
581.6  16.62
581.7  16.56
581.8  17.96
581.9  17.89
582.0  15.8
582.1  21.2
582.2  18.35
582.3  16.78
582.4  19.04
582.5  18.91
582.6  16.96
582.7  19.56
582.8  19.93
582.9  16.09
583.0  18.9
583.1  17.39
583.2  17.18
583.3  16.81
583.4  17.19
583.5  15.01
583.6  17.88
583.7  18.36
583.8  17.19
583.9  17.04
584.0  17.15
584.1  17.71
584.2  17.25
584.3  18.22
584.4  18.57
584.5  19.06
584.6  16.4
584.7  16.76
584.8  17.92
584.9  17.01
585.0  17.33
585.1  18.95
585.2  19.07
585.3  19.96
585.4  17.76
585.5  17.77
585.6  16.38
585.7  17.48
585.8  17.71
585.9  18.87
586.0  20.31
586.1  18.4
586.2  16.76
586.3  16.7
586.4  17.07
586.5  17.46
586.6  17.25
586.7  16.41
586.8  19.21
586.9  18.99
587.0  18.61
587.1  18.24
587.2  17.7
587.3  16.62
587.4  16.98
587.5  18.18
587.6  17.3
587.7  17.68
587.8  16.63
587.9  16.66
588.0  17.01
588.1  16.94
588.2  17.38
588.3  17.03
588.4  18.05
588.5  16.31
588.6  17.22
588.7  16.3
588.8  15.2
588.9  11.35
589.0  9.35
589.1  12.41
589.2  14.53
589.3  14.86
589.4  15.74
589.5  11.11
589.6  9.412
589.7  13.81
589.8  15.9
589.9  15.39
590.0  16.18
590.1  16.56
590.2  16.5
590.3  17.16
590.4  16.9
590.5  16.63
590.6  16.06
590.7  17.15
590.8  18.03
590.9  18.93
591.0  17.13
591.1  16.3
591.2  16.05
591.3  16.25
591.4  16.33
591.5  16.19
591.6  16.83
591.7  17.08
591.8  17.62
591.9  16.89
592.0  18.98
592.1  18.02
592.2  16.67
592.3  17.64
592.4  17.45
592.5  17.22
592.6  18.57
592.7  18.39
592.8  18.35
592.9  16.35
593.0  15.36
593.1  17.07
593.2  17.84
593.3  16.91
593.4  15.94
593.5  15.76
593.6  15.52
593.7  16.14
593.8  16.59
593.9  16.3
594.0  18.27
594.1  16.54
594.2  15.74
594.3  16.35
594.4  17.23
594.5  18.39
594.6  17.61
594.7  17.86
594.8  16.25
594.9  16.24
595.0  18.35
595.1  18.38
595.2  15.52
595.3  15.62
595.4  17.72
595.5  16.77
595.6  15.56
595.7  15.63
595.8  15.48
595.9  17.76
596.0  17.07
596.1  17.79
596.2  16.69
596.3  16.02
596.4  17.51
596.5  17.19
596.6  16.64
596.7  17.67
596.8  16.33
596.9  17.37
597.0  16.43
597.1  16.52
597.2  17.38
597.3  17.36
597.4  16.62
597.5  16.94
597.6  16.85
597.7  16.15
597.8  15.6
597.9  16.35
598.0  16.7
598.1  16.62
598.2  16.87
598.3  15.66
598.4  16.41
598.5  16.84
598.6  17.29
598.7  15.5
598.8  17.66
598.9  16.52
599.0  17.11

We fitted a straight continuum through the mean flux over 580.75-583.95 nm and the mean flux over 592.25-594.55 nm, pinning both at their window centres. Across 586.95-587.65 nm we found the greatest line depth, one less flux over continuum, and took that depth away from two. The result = 1.96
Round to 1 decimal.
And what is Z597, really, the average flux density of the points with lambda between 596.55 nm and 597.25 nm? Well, 16.9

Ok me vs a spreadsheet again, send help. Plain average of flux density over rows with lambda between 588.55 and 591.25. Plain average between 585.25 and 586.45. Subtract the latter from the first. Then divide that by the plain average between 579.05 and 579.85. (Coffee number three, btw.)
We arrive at -0.16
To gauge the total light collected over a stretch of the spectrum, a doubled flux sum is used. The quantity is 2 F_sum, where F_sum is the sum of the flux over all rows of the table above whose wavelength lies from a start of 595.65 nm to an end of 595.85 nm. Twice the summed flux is 62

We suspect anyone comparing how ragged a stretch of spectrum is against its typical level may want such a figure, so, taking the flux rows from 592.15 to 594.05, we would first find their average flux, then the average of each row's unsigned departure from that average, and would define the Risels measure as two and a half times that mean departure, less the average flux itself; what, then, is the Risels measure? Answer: -14.8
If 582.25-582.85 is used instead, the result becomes -15.8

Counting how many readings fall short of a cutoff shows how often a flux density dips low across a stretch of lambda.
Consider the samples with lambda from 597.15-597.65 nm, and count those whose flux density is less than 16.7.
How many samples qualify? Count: 1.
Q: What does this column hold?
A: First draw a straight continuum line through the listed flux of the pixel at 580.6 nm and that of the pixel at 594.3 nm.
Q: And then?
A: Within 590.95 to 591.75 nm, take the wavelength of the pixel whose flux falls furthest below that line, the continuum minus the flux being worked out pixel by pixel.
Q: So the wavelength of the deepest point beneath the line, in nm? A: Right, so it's 591.2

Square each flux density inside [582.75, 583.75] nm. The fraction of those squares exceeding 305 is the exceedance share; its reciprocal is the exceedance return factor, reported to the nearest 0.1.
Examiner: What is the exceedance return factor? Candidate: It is 2.5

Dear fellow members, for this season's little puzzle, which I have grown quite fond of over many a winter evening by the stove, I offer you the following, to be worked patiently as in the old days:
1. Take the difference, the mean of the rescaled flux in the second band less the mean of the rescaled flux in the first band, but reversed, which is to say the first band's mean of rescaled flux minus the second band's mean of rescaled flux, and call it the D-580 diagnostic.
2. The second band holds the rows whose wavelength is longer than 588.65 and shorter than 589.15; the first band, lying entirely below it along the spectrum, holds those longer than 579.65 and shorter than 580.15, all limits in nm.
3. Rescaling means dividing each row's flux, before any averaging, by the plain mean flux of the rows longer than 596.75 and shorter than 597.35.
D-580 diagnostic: 0.50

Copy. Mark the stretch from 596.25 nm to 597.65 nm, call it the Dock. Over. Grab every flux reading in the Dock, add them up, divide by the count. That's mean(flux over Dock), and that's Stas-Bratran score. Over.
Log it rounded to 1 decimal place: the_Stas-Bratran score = 16.9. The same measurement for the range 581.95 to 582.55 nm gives 18.3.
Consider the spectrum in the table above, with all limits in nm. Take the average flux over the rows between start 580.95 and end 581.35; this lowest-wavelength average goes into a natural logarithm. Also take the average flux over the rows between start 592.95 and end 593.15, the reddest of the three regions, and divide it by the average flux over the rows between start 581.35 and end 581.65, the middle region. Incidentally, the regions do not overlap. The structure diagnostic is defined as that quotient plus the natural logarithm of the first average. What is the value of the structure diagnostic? 3.76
